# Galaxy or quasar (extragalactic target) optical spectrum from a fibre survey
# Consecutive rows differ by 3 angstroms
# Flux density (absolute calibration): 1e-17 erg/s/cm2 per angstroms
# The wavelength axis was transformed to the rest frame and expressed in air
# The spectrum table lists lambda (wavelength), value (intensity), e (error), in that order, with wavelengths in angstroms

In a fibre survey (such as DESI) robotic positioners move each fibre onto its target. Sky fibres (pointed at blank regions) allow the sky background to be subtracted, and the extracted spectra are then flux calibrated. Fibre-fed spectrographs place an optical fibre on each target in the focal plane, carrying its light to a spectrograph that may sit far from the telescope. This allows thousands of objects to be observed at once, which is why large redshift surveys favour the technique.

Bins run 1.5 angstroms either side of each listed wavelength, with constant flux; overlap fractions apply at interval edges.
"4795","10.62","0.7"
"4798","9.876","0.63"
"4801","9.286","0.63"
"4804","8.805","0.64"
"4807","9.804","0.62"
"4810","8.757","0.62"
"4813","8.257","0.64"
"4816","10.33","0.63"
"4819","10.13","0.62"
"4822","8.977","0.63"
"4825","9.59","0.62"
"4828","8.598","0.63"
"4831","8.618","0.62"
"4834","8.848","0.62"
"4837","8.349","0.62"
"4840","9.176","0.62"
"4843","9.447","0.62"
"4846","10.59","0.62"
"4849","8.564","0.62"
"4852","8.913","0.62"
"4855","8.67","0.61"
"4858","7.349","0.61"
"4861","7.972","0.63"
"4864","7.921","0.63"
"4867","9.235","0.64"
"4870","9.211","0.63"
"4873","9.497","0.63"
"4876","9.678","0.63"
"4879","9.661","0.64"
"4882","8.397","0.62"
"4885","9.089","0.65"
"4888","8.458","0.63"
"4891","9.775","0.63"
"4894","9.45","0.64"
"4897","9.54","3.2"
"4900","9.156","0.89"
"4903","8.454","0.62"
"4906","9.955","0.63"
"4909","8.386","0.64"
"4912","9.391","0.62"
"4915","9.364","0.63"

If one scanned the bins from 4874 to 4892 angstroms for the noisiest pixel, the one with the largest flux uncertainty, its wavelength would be 4885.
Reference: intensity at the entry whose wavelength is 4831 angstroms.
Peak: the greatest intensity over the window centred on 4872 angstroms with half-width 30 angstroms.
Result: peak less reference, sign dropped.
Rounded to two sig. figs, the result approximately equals 2.0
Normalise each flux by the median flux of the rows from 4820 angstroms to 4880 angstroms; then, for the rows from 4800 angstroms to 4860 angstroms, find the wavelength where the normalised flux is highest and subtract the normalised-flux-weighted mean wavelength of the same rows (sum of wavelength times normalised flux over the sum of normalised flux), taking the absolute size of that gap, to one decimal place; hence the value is 16.9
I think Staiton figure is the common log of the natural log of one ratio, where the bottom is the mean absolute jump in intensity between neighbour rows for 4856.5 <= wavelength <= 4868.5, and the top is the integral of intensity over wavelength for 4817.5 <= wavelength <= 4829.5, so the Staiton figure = 0.71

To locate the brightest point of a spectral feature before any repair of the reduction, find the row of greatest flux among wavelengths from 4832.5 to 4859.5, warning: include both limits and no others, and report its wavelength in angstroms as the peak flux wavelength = 4846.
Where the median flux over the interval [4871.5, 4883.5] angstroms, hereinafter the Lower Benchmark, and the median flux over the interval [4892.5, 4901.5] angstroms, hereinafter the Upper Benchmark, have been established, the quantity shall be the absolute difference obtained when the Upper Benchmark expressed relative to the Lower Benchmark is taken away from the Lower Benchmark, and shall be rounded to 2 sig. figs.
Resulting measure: 8.6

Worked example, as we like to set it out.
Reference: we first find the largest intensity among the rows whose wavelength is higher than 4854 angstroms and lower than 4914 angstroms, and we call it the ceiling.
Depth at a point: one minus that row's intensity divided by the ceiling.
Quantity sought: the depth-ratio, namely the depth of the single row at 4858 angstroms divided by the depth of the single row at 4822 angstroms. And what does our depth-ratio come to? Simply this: 2.7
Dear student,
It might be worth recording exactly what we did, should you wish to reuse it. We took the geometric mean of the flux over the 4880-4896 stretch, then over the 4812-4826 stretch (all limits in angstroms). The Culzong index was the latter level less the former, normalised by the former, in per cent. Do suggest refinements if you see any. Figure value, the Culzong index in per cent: 4.5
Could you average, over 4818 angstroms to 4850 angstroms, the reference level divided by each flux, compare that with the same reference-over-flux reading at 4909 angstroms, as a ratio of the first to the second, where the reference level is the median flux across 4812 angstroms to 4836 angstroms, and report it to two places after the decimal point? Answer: 0.92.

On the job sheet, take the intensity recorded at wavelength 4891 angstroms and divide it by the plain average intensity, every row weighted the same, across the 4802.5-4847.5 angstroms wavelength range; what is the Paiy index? 1.06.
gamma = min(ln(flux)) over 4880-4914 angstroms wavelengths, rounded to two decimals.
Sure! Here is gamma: 2.13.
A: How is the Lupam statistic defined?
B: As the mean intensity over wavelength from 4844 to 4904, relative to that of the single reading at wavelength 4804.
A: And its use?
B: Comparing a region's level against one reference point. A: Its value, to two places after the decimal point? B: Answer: 1.02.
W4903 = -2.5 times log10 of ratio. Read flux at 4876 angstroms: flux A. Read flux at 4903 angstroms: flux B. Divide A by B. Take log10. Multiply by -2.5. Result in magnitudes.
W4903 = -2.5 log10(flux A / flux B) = -0.15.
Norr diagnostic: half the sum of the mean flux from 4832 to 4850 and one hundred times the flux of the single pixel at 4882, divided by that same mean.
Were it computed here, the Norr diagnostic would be 46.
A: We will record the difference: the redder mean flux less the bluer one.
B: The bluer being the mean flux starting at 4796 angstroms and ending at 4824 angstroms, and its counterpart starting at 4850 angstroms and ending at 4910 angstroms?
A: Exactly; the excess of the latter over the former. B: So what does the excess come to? -0.4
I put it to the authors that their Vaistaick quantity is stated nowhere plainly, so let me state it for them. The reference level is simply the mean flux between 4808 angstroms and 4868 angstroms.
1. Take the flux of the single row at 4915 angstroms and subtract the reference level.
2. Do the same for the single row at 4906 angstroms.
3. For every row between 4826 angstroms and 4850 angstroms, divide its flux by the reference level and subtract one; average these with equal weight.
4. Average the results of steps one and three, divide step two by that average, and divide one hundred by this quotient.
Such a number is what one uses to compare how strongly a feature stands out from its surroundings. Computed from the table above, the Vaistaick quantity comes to 22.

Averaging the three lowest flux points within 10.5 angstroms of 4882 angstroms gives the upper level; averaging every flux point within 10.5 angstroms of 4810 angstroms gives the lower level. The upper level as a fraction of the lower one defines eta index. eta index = 0.926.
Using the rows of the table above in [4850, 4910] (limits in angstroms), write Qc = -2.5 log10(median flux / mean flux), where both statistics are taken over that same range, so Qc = -0.022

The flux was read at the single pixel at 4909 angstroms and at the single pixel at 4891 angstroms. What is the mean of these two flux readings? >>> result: 9.1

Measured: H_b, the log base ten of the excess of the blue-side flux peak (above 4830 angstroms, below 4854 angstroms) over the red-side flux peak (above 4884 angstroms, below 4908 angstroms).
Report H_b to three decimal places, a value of -0.197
